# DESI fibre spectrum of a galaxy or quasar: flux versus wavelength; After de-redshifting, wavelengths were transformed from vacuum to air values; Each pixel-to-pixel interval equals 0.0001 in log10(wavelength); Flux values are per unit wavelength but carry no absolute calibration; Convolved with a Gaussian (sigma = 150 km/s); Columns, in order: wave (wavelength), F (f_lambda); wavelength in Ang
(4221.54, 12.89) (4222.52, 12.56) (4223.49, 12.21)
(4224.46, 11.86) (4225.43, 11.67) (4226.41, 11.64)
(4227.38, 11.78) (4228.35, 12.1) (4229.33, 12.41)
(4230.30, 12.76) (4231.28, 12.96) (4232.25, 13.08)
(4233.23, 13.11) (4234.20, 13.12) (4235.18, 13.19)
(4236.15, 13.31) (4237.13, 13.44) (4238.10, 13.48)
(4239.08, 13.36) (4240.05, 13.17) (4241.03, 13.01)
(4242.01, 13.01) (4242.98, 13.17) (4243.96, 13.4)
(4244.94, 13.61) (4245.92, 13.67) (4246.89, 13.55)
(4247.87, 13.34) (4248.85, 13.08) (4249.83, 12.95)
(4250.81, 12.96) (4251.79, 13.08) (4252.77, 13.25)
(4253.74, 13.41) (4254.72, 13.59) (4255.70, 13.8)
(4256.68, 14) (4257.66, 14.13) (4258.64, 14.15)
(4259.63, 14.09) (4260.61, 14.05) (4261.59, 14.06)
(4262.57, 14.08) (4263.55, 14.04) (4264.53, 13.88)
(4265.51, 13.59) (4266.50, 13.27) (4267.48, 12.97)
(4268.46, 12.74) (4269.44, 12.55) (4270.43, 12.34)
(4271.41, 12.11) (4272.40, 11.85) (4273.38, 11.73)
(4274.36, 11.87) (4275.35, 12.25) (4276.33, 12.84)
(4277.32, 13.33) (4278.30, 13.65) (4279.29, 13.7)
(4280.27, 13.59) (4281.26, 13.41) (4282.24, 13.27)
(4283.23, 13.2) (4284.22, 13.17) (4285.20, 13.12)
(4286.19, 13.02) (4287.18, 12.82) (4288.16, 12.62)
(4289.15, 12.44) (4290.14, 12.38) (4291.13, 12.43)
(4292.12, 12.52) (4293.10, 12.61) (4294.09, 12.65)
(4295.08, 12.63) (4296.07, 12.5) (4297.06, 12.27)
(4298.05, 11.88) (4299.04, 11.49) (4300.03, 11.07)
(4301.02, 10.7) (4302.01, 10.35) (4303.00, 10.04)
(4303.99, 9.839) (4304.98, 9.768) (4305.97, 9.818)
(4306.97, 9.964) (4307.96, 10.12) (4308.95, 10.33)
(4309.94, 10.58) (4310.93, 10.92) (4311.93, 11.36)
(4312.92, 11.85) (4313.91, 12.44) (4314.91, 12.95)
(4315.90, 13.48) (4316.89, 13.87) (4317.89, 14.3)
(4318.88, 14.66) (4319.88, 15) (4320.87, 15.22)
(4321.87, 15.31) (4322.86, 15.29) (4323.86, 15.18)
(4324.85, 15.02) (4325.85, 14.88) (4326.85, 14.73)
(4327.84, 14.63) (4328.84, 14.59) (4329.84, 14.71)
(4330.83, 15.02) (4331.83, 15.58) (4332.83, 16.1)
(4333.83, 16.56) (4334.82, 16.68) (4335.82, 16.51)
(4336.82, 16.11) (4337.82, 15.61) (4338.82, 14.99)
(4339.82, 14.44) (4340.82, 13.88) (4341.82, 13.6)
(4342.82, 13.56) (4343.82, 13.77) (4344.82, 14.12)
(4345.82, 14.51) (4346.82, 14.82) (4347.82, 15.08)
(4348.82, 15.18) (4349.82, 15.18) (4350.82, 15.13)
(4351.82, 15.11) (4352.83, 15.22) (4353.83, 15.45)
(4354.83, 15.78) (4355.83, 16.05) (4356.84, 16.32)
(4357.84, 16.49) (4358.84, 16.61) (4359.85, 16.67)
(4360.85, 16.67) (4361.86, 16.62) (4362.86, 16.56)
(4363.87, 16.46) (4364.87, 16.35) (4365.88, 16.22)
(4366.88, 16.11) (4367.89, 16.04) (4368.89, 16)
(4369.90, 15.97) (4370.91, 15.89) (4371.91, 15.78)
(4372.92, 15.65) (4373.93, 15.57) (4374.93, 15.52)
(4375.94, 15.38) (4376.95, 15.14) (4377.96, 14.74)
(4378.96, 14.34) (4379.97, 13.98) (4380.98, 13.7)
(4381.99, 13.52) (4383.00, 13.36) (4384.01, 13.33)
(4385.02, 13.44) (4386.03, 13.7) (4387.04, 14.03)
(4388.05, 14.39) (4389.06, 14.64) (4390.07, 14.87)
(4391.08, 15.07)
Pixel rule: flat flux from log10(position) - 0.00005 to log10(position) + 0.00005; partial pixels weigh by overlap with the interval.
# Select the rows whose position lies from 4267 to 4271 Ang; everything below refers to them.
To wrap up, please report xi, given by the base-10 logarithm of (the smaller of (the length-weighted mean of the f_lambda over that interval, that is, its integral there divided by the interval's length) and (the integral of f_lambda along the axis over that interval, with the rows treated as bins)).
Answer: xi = 1.10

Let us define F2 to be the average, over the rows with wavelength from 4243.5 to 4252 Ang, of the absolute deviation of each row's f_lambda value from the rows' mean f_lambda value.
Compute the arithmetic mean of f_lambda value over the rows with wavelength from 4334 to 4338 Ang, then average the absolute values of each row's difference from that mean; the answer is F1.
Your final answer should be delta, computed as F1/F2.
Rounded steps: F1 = 0.37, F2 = 0.25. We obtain 1.50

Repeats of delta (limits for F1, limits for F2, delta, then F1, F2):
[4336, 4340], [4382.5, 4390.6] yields 1.12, 0.57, 0.51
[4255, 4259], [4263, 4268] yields 0.35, 0.12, 0.34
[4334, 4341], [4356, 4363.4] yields 9.64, 0.88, 0.09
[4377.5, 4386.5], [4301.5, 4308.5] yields 2.38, 0.38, 0.16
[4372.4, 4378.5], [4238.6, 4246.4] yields 1.25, 0.26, 0.21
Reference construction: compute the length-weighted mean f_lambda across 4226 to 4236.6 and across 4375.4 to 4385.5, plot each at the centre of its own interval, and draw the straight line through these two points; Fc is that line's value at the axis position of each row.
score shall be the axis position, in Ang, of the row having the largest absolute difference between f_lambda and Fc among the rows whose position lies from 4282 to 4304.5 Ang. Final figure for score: 4303.99 Ang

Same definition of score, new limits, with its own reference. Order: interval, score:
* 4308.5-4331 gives 4308.95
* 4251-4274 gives 4273.38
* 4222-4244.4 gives 4226.41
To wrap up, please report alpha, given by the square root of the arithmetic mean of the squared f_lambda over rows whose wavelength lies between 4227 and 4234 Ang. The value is 12.6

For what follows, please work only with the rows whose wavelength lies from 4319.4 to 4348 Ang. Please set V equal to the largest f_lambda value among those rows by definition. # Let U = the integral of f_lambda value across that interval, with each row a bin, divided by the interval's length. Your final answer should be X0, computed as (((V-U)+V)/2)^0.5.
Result 3.03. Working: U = 15.0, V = 16.68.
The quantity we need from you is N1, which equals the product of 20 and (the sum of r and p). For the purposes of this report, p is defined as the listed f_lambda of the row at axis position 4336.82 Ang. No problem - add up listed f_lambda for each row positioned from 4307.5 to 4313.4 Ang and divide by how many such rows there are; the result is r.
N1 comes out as 539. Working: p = 16.11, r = 10.9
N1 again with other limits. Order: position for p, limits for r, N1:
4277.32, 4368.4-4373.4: 584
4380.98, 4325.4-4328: 569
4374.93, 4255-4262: 591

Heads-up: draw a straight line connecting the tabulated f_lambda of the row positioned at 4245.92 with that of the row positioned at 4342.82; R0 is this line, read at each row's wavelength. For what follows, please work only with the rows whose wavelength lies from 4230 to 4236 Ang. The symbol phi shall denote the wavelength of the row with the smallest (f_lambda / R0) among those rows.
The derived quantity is 4230.30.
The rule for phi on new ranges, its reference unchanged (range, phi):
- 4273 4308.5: 4304.98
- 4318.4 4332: 4328.84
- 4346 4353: 4346.82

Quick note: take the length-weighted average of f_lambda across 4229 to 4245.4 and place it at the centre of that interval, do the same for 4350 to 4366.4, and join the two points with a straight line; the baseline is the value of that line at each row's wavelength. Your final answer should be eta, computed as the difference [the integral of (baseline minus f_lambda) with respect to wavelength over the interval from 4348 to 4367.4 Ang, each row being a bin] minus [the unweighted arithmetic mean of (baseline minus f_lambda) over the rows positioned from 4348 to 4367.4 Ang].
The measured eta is 2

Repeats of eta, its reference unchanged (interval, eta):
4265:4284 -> 22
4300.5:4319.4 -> 62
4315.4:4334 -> 6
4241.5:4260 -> 0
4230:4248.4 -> -1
